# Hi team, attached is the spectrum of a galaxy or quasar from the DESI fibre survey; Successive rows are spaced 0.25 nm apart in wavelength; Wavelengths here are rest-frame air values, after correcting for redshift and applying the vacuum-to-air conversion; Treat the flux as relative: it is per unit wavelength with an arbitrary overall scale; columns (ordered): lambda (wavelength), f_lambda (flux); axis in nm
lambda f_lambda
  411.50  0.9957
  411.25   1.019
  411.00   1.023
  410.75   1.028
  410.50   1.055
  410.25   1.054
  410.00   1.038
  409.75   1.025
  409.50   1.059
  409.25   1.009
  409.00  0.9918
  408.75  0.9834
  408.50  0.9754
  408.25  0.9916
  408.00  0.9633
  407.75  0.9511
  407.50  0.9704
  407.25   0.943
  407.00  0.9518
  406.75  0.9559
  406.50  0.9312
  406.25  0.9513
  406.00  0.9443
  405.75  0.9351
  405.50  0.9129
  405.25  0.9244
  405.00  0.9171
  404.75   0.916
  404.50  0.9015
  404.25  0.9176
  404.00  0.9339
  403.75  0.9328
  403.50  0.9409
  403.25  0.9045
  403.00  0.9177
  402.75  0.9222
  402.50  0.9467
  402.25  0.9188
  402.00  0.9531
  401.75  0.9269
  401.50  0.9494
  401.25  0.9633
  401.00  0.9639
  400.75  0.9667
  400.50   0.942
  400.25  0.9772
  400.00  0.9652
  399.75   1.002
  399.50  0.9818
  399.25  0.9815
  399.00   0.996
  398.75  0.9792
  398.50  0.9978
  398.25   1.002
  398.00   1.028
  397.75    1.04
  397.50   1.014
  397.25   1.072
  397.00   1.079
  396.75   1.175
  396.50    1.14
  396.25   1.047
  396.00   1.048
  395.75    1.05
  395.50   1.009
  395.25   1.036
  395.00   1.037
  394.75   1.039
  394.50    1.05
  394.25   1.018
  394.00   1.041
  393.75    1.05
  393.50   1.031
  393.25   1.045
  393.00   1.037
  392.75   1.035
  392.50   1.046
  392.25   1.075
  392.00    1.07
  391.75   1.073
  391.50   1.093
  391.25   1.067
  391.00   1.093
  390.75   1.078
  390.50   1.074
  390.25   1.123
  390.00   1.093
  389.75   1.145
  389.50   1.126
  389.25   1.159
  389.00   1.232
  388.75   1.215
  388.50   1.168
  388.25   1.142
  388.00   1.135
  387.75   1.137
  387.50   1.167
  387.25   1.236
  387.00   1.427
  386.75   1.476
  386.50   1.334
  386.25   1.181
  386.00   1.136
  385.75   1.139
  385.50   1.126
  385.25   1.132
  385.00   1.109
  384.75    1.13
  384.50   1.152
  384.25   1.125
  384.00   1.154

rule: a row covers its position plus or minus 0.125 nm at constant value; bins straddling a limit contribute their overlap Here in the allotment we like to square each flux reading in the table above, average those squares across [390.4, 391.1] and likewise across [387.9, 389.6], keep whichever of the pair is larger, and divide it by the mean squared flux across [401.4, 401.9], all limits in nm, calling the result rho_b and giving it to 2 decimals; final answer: 1.55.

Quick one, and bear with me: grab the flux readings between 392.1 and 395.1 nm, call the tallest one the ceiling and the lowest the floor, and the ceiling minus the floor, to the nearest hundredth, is 0.06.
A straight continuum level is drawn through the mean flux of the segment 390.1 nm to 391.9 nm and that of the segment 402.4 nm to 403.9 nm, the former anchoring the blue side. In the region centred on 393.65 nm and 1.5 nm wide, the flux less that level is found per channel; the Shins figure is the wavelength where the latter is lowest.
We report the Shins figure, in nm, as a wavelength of 394.25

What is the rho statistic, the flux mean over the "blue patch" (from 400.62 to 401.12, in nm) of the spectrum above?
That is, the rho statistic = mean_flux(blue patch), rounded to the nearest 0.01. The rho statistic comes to 0.97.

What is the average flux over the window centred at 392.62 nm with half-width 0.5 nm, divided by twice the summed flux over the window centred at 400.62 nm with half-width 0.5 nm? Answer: 0.136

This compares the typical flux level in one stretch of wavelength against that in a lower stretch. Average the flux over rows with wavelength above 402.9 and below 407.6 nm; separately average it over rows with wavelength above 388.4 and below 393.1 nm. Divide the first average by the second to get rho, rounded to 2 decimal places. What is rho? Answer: 0.84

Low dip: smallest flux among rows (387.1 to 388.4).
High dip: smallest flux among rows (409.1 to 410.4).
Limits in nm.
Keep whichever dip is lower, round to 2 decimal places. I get 1.01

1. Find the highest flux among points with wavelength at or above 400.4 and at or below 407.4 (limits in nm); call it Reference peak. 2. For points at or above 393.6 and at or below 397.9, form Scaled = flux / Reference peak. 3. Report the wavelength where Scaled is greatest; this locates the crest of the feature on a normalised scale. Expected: 396.75 nm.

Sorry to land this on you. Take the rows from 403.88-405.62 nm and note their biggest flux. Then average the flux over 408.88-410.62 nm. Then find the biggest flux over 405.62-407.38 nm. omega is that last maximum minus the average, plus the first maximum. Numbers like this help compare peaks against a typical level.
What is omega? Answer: 0.9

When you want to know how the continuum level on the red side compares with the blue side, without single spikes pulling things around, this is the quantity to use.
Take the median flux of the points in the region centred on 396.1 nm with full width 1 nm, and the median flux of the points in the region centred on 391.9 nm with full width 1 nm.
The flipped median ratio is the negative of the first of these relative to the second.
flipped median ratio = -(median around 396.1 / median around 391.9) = -0.98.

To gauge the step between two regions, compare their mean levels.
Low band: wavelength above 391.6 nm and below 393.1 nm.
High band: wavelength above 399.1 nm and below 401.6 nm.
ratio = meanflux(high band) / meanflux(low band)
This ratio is 0.918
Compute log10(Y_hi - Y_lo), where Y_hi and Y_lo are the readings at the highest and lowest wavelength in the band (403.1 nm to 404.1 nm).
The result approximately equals -1.5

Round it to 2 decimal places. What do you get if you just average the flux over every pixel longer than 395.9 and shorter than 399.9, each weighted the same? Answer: 1.04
